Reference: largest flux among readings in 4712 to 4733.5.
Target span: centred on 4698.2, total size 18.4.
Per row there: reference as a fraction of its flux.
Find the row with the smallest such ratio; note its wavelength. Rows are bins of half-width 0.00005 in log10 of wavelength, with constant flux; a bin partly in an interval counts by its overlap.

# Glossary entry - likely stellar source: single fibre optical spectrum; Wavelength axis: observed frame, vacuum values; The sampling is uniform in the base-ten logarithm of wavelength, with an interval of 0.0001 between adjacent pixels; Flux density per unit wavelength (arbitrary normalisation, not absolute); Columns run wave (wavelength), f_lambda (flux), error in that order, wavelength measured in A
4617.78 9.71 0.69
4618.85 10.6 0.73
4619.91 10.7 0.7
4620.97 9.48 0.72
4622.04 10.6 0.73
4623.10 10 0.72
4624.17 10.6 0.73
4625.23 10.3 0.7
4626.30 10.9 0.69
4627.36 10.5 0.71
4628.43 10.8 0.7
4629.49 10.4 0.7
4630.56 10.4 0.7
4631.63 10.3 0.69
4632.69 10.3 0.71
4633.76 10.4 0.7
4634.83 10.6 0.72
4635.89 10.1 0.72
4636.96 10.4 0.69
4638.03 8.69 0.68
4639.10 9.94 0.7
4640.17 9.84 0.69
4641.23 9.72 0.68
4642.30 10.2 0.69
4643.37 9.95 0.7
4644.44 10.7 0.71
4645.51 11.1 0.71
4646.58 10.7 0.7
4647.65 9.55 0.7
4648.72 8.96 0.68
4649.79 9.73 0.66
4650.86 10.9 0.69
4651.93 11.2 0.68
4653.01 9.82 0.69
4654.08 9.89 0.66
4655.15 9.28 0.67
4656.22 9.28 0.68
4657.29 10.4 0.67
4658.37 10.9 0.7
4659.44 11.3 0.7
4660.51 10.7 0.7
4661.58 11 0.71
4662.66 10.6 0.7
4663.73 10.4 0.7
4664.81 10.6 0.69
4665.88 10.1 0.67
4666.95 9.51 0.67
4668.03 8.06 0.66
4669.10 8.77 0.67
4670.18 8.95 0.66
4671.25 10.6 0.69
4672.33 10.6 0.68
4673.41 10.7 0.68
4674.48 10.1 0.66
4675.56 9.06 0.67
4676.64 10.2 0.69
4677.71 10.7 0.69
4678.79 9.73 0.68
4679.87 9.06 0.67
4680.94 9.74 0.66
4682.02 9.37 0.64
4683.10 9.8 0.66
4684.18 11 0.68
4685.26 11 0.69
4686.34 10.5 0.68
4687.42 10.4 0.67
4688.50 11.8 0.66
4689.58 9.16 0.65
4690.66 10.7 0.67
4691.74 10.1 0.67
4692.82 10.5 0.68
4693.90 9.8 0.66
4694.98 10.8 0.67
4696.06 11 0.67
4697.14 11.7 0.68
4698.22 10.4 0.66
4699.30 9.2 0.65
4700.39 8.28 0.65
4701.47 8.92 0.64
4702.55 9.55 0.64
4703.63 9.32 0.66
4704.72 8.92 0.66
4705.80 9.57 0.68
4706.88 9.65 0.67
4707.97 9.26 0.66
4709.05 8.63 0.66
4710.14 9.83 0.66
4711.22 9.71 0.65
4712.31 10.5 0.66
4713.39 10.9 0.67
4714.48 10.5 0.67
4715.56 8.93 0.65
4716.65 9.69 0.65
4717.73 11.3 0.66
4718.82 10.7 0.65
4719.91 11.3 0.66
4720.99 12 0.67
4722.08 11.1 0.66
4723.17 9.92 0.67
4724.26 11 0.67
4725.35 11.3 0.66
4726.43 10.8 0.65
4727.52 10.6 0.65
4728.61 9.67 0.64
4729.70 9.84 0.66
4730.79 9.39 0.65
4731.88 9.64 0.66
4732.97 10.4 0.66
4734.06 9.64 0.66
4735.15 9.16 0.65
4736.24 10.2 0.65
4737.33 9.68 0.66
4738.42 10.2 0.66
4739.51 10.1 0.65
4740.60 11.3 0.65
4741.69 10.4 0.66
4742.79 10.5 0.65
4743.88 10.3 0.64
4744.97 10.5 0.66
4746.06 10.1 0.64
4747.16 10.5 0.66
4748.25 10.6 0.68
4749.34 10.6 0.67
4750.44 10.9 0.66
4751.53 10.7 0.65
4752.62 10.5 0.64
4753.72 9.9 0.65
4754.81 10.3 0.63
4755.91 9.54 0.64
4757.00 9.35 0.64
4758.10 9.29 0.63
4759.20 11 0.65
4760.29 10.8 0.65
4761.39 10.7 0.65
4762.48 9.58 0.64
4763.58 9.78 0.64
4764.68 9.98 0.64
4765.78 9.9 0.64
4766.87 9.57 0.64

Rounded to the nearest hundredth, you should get 4697.14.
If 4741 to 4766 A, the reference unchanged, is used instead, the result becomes 4759.20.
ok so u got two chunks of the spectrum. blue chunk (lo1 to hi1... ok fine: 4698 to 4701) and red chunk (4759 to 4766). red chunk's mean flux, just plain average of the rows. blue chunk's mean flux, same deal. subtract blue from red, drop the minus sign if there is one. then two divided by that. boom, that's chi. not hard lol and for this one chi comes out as 2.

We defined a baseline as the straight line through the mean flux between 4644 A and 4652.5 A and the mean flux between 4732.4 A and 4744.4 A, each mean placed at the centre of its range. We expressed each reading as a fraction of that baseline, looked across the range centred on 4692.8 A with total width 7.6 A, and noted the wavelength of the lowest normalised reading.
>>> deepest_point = 4689.58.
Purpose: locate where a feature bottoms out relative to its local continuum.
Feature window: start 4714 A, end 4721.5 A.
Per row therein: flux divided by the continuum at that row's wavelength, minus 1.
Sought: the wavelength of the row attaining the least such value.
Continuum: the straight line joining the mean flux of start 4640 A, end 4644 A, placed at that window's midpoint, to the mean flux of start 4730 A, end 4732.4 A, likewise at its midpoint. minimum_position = 4715.56 A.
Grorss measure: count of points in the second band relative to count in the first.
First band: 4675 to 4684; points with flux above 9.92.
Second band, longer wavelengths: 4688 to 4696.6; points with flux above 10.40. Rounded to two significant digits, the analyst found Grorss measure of 2.5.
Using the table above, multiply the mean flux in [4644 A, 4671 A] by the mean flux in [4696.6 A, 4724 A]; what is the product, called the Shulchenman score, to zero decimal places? 101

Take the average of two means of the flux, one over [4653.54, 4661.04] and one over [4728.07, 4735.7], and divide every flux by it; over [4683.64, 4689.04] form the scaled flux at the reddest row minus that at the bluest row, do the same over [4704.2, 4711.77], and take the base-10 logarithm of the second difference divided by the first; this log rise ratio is 0.0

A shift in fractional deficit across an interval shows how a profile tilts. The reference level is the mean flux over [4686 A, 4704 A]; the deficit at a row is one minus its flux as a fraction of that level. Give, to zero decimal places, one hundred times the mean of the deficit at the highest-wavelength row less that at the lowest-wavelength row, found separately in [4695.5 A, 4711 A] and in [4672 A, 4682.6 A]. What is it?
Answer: 12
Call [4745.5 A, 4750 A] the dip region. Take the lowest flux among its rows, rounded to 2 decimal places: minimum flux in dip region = 10.10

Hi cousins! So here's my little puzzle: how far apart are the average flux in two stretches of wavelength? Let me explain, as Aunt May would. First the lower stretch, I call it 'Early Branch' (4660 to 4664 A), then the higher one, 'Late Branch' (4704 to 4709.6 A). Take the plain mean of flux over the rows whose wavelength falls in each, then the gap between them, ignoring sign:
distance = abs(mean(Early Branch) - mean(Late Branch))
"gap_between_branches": 1.5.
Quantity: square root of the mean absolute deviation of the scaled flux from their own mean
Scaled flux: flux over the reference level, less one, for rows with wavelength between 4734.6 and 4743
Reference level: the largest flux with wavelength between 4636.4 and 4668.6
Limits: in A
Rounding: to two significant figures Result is 0.19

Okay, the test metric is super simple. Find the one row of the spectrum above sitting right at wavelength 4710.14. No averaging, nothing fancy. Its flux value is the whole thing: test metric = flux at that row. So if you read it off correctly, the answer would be 9.83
